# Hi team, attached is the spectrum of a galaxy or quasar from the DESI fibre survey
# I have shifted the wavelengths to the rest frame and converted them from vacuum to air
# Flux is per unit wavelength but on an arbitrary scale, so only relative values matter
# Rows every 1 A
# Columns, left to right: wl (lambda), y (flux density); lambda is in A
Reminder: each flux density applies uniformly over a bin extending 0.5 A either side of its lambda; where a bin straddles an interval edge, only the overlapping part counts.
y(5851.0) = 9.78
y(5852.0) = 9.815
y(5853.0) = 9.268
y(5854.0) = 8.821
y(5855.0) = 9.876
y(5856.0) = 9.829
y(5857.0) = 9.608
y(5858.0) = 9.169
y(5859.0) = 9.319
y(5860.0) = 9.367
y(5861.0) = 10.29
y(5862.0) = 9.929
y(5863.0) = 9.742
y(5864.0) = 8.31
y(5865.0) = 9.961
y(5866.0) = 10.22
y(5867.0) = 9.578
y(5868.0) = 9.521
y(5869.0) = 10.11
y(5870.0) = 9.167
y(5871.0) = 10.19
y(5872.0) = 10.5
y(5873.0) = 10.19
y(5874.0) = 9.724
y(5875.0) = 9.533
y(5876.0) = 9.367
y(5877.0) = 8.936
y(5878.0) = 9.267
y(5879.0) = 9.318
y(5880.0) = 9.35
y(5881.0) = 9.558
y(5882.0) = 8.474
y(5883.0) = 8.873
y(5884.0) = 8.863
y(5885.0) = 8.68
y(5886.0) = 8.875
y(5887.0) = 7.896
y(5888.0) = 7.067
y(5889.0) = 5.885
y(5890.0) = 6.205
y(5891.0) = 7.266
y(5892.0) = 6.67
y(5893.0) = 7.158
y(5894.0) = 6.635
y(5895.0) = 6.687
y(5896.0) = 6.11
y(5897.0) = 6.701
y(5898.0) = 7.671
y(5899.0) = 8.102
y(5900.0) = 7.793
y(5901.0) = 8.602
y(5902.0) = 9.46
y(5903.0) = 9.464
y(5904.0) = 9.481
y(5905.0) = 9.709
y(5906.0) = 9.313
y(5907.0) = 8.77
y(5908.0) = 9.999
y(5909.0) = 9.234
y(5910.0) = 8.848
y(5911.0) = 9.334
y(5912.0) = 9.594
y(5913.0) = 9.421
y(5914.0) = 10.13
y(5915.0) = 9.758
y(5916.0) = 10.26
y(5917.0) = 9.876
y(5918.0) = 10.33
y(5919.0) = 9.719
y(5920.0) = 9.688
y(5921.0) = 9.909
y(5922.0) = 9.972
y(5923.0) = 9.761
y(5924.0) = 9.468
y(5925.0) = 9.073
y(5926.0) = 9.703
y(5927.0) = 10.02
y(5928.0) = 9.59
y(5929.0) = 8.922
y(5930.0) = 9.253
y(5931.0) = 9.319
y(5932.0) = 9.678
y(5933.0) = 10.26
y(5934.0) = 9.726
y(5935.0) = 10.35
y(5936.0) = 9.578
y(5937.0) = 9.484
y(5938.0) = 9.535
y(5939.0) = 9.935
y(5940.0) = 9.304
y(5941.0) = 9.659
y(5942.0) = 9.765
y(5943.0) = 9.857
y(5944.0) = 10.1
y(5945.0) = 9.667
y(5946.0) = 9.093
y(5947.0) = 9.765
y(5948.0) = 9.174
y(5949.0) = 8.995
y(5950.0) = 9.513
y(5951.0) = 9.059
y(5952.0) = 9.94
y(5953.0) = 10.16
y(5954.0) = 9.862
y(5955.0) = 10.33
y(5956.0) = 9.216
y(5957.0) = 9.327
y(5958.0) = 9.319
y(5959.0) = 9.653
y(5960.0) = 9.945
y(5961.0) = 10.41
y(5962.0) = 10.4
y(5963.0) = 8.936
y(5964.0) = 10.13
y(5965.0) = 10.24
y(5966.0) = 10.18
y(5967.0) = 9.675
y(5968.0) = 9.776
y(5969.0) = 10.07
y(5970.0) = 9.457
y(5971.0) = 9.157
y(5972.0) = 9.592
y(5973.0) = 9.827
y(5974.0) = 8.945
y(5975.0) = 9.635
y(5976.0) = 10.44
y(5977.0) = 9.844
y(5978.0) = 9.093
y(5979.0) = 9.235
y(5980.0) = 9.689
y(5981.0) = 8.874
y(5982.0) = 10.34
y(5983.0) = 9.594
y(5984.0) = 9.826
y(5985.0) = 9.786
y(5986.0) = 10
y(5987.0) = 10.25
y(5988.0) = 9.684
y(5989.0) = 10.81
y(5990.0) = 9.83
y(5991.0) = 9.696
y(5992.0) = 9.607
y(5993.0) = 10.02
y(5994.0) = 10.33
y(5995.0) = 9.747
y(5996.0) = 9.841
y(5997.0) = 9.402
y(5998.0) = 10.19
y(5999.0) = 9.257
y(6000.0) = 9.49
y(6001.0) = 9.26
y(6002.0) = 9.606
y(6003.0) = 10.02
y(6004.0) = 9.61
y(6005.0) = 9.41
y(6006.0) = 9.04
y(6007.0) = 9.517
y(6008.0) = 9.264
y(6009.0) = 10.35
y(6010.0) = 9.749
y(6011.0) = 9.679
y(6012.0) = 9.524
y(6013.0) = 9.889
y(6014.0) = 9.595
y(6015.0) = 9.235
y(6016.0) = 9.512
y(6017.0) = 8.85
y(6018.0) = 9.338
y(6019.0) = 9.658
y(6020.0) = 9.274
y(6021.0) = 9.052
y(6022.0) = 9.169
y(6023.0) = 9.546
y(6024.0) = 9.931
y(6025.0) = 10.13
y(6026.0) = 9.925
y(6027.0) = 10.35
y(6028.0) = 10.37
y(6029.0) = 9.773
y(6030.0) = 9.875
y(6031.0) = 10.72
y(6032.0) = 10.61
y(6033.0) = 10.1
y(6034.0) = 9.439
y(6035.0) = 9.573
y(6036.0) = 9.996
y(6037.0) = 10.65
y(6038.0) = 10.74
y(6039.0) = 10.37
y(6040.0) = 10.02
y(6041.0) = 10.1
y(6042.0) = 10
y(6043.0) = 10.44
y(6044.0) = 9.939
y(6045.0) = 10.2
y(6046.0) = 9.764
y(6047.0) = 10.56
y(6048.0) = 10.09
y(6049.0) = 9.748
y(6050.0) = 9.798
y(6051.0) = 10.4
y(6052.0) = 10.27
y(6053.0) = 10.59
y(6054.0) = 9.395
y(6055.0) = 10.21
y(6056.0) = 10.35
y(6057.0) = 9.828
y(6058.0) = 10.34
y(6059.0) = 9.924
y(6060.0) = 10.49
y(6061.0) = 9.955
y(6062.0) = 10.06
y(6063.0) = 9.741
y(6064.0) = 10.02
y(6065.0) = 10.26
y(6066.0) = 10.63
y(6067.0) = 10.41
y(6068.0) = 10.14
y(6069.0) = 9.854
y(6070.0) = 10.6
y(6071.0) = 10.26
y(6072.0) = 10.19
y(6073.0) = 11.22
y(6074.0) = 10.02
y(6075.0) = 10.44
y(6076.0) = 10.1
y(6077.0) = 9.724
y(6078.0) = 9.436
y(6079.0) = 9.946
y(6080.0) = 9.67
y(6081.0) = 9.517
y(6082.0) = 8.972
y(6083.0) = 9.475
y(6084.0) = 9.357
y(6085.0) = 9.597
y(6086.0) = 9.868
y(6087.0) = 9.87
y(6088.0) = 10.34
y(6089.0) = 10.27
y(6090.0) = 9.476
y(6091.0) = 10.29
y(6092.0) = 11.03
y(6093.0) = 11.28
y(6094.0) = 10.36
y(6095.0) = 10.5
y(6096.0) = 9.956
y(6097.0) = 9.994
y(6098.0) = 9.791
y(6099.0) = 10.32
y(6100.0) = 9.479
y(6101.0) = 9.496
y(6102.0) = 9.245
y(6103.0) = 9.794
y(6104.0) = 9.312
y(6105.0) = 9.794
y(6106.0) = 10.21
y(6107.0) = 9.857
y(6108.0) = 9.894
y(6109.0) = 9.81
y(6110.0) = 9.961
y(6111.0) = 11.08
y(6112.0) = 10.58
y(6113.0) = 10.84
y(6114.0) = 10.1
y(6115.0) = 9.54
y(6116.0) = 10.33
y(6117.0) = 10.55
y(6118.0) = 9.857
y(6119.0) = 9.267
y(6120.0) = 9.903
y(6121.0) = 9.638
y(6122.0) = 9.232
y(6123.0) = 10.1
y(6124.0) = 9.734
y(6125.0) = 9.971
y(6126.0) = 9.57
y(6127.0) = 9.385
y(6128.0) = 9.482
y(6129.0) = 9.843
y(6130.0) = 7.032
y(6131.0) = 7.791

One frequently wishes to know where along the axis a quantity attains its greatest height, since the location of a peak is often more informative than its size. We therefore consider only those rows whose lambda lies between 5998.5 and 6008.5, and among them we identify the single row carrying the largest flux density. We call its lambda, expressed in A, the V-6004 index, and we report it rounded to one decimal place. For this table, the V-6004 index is 6003.0 A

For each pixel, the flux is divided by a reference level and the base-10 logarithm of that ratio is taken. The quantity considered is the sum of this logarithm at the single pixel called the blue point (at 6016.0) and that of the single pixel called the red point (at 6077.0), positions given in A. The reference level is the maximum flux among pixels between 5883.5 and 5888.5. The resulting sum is 0.070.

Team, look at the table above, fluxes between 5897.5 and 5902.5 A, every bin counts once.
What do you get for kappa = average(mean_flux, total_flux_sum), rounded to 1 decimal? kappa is 25.0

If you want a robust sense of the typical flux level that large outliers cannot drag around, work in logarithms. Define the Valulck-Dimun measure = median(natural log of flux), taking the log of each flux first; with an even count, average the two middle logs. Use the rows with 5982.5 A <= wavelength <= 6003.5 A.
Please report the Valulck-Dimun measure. 2.281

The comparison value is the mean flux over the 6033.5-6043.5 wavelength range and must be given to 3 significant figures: 10.1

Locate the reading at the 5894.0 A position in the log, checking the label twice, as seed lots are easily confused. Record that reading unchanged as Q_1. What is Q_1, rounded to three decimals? 6.635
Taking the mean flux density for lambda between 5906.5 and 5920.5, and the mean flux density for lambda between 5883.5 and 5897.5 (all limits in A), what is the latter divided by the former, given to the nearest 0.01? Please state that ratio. 0.75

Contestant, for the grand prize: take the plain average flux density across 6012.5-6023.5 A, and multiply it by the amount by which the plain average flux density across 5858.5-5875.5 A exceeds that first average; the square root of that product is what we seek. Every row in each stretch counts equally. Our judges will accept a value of 1.9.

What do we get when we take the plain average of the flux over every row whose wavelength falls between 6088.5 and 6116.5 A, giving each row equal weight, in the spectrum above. 10.1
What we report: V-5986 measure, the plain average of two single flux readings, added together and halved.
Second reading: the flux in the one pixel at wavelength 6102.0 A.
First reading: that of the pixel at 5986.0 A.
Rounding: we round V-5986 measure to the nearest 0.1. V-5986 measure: 9.6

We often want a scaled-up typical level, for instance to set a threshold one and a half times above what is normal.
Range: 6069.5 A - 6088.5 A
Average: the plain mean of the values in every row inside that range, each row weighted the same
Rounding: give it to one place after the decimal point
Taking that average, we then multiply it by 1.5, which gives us 14.9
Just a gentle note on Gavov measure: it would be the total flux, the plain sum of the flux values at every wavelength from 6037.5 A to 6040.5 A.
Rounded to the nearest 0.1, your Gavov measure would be 31.1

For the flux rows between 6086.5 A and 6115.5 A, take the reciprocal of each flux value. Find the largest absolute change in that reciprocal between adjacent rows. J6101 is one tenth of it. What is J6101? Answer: 0.0010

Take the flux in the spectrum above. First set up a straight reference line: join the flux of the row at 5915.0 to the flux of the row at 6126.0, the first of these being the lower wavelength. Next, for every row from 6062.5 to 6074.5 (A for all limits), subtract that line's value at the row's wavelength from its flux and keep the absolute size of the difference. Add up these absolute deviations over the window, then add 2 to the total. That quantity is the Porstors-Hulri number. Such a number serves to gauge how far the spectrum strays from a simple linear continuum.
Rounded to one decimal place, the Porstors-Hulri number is 9.9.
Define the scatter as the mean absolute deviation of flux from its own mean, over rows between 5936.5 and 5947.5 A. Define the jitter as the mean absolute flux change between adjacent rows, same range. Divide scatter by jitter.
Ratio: 0.61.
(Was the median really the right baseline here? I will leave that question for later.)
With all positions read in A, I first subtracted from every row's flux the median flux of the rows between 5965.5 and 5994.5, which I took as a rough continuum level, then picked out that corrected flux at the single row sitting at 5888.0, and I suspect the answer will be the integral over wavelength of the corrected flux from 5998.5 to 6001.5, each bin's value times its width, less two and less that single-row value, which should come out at -0.61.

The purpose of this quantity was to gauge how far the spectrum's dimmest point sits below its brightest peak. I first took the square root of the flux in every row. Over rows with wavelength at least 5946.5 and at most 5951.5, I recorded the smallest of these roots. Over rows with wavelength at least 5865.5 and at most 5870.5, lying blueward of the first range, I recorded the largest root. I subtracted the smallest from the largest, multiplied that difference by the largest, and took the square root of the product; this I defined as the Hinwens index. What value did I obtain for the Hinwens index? 0.80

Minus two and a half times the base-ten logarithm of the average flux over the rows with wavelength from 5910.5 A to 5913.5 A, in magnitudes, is -2.44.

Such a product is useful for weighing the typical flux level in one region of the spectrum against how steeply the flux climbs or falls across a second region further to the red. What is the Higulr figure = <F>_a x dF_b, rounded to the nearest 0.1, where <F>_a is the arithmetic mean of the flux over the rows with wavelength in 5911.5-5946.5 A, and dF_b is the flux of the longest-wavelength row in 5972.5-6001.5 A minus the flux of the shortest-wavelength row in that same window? -5.5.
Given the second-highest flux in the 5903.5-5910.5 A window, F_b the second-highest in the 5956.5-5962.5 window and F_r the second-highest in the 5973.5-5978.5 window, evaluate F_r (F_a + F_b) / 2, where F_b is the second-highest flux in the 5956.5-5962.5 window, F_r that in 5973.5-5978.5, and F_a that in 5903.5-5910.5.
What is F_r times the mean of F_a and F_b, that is 99.0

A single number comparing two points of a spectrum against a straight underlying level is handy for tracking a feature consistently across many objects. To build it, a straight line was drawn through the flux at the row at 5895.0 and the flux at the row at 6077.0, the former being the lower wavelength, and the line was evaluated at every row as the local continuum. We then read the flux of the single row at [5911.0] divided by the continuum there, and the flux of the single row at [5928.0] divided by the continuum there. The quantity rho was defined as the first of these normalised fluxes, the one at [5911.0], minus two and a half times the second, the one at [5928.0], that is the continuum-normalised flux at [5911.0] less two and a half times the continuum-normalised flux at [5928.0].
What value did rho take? -2.0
